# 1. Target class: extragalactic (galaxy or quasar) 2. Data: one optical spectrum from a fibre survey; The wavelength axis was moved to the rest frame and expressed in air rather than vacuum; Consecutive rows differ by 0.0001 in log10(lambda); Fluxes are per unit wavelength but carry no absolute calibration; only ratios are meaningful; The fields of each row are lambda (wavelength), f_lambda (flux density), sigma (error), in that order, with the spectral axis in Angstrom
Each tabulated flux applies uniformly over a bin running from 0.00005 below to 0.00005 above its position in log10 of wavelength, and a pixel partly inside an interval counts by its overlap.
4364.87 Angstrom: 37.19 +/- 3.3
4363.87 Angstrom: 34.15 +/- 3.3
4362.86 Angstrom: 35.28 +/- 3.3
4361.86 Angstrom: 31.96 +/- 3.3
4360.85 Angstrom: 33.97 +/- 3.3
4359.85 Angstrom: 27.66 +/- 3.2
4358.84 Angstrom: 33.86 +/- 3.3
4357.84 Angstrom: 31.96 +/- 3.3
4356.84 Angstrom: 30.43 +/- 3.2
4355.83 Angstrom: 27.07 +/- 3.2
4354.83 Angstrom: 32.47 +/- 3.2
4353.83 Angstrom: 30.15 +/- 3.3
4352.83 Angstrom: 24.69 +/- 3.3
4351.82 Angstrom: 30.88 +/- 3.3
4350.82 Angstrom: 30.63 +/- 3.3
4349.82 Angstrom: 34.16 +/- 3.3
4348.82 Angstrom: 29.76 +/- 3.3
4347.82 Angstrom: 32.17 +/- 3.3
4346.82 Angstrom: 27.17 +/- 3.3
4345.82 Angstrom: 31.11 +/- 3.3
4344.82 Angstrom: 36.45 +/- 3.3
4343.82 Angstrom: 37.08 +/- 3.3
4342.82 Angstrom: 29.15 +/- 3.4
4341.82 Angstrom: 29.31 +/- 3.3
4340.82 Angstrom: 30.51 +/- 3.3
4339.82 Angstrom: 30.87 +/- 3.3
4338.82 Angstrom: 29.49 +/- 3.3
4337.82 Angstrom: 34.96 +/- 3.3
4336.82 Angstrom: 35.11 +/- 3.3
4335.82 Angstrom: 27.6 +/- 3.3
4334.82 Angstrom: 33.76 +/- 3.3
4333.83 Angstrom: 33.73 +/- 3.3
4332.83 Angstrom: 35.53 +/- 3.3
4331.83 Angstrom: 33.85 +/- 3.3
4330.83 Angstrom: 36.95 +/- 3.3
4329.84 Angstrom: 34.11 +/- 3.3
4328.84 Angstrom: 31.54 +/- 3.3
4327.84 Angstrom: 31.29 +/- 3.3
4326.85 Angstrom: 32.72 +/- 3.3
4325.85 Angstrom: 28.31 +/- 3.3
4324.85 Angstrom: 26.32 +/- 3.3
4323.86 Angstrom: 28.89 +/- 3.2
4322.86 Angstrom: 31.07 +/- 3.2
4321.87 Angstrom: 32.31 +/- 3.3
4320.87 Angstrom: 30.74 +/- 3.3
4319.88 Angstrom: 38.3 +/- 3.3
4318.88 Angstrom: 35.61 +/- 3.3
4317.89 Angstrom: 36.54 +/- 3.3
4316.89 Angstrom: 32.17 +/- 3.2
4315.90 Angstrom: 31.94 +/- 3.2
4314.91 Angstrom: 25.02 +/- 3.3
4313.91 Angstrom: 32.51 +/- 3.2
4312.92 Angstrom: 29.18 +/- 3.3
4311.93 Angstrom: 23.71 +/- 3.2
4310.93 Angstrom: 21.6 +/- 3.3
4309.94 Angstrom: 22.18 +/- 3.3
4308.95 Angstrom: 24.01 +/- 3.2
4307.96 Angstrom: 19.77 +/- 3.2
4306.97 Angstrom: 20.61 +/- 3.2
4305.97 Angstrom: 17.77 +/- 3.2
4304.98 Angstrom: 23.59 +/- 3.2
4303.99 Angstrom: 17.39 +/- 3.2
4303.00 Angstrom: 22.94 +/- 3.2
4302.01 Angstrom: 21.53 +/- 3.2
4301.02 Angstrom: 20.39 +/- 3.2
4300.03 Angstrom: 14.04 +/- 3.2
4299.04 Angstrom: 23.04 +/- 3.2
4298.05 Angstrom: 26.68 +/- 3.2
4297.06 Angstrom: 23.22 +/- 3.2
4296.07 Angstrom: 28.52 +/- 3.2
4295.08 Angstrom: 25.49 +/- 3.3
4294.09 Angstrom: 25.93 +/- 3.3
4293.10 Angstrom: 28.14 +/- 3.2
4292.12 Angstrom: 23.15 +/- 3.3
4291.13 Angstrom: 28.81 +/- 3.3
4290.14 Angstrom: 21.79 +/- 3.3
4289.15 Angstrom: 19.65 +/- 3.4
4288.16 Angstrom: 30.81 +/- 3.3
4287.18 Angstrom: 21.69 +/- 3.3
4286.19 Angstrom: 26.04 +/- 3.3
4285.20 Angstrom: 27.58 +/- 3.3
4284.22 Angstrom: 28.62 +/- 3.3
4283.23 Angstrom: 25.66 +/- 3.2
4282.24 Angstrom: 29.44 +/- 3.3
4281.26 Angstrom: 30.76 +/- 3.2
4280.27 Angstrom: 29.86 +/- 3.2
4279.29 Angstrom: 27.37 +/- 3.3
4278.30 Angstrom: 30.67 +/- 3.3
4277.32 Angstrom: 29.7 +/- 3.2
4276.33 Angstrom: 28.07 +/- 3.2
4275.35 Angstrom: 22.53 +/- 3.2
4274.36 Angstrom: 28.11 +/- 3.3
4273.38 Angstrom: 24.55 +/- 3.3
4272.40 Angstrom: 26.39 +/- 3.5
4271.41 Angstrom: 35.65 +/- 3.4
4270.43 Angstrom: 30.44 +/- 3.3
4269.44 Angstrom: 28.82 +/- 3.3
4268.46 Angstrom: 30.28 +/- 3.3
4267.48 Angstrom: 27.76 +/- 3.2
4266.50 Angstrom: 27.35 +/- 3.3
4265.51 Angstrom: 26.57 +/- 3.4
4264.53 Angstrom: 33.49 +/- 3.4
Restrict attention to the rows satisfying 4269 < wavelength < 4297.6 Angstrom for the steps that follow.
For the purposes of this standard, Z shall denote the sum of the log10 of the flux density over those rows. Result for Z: 41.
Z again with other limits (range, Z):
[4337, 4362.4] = 37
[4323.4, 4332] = 13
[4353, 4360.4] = 10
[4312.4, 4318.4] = 9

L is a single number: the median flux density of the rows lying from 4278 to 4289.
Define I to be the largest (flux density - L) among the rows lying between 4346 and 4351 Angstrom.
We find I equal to 5.5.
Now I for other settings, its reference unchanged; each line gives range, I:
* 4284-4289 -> 2.2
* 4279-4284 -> 2.1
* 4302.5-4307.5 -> -5.0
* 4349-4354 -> 5.5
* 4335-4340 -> 6.5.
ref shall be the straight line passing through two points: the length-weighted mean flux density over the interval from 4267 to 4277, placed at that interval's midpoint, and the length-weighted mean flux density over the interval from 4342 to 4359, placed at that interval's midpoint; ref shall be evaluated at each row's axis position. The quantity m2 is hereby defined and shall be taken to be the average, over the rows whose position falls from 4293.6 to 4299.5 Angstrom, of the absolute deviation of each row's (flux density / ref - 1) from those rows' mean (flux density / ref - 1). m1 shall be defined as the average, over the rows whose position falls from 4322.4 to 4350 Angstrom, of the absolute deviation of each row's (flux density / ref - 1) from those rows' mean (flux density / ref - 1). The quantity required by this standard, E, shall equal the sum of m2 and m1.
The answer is 0.14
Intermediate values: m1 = 0.084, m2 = 0.055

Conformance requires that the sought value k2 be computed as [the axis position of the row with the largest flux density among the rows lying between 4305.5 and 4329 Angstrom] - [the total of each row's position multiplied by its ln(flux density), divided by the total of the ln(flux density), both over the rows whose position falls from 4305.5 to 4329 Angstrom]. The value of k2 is 2.2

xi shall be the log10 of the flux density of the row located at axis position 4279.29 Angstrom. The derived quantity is 1.44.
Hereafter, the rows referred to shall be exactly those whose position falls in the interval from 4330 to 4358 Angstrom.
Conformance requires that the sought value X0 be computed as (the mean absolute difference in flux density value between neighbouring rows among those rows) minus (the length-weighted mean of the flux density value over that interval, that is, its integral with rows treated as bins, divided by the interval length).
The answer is -28.5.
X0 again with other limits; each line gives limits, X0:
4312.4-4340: -29.1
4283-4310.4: -19.3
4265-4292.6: -23.8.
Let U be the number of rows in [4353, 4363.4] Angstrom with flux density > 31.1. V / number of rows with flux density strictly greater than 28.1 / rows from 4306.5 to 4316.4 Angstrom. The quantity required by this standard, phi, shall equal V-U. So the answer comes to -3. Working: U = 6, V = 3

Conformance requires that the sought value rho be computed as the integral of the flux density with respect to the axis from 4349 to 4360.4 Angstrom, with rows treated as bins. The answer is 346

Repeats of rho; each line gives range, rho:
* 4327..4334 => 237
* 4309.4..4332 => 693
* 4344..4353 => 281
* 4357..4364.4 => 241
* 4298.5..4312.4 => 291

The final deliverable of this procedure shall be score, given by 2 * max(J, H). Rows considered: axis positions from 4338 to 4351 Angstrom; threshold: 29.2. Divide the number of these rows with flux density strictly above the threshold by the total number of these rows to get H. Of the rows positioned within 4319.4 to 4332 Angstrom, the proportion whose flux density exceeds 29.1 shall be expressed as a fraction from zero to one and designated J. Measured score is 1.7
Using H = 0.85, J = 0.8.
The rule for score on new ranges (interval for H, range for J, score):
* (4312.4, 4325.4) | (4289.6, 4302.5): 1.4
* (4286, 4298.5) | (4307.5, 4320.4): 1.1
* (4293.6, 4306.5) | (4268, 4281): 0.9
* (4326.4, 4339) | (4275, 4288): 1.8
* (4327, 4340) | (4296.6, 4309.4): 1.8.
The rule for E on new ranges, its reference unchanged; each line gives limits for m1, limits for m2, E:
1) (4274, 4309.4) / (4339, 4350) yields 0.21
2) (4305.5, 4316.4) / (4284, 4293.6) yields 0.24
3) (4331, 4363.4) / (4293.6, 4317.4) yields 0.20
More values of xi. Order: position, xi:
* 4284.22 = 1.46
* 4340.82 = 1.48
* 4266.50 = 1.44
